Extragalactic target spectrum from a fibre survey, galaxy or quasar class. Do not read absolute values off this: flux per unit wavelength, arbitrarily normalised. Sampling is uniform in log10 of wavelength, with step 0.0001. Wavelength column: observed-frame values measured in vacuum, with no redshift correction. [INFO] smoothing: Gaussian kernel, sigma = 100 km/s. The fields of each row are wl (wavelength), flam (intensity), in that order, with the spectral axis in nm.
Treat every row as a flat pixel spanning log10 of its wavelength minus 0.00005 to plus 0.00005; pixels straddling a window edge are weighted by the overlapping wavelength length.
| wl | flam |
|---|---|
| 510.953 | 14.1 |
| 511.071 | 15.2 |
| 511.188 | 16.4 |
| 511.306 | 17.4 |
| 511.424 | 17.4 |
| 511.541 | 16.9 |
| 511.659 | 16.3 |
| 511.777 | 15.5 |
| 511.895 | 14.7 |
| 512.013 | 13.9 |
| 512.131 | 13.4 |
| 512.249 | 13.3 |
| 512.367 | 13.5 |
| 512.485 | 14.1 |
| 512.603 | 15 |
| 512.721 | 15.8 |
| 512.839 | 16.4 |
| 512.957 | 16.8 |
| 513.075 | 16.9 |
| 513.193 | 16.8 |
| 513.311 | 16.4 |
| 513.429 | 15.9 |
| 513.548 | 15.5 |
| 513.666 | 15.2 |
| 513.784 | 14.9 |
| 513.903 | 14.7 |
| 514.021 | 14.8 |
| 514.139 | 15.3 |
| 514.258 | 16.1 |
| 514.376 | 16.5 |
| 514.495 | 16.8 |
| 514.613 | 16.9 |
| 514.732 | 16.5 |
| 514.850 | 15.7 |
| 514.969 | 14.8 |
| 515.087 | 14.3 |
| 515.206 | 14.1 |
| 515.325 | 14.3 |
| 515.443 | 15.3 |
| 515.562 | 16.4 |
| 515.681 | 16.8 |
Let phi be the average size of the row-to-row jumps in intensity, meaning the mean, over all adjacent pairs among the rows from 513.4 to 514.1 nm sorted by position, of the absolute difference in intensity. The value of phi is 0.26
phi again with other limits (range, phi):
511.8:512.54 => 0.44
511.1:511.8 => 0.58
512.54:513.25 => 0.40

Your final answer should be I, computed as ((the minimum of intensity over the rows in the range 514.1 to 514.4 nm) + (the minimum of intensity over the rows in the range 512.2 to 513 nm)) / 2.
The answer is 14.3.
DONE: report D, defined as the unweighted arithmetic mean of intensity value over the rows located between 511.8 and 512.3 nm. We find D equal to 13.8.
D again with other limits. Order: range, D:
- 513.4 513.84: 15.4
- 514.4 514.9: 16.5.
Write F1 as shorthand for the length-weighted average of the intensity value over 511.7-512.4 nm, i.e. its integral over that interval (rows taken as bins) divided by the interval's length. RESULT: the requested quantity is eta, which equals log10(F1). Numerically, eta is 1.15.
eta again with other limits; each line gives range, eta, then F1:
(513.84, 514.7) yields 1.20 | 15.9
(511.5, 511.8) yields 1.21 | 16.3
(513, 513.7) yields 1.21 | 16.2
